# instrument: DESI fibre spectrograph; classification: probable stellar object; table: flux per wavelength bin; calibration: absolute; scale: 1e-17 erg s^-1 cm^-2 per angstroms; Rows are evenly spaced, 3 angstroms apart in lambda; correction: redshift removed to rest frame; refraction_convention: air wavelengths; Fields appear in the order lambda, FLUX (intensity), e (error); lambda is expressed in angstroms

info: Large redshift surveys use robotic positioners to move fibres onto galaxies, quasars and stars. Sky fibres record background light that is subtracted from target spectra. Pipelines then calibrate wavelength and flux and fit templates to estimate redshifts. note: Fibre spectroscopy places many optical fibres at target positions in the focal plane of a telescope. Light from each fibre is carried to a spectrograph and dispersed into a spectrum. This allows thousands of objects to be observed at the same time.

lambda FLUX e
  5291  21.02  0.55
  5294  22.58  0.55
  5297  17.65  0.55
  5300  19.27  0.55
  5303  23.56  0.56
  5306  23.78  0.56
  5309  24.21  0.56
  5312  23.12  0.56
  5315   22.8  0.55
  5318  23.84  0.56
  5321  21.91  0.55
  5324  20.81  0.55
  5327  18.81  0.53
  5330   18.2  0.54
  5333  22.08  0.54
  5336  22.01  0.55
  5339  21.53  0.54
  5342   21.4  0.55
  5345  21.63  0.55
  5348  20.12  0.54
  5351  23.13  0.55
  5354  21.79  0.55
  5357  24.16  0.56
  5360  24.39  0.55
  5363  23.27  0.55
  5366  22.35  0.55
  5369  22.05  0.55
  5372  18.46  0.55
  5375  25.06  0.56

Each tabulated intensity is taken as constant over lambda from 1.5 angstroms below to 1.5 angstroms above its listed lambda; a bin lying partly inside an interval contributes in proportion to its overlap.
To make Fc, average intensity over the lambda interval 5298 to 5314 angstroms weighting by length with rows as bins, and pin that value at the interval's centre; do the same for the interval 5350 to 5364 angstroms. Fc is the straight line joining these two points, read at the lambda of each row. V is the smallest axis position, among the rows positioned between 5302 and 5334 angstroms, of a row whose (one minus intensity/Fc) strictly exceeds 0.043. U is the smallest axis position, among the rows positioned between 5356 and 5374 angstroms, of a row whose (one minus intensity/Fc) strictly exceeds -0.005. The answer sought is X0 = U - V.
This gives 39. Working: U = 5363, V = 5324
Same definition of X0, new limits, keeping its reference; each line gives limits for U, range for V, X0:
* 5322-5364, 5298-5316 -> 24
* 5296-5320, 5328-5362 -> -33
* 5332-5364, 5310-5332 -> 9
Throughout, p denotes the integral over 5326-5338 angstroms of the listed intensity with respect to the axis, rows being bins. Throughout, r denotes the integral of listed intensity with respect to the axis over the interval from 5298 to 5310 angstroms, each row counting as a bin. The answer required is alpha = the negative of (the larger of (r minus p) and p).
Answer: -245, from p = 245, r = 269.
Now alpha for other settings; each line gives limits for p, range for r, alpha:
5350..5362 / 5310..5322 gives -280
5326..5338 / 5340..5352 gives -245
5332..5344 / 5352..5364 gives -261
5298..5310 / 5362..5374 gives -269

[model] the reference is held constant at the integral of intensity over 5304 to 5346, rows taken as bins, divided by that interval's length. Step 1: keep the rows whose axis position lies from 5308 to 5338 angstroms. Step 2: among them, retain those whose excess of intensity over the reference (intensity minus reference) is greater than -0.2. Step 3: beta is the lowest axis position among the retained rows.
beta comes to 5309 angstroms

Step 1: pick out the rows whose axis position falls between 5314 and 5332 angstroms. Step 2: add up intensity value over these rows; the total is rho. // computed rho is 126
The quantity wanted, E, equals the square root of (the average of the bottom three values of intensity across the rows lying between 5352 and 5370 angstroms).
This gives 4.70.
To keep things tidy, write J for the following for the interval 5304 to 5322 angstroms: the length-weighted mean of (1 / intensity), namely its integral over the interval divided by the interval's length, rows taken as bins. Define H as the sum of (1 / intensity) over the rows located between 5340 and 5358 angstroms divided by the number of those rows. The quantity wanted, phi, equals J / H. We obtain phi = 0.94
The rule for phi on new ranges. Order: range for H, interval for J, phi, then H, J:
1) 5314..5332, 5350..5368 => 0.90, 0.048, 0.0433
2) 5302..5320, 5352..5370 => 1.02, 0.042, 0.0435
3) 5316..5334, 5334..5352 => 0.96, 0.048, 0.0464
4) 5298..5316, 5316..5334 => 1.09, 0.044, 0.0481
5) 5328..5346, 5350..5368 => 0.91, 0.048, 0.0433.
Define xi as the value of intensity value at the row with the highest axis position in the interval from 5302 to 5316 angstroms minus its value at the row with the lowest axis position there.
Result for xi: -0.8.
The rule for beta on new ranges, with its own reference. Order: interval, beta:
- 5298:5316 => 5303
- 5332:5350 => 5333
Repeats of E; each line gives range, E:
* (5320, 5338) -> 4.39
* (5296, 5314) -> 4.47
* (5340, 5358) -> 4.59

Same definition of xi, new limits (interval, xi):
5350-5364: 0.1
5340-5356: 0.4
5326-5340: 2.7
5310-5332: -4.9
